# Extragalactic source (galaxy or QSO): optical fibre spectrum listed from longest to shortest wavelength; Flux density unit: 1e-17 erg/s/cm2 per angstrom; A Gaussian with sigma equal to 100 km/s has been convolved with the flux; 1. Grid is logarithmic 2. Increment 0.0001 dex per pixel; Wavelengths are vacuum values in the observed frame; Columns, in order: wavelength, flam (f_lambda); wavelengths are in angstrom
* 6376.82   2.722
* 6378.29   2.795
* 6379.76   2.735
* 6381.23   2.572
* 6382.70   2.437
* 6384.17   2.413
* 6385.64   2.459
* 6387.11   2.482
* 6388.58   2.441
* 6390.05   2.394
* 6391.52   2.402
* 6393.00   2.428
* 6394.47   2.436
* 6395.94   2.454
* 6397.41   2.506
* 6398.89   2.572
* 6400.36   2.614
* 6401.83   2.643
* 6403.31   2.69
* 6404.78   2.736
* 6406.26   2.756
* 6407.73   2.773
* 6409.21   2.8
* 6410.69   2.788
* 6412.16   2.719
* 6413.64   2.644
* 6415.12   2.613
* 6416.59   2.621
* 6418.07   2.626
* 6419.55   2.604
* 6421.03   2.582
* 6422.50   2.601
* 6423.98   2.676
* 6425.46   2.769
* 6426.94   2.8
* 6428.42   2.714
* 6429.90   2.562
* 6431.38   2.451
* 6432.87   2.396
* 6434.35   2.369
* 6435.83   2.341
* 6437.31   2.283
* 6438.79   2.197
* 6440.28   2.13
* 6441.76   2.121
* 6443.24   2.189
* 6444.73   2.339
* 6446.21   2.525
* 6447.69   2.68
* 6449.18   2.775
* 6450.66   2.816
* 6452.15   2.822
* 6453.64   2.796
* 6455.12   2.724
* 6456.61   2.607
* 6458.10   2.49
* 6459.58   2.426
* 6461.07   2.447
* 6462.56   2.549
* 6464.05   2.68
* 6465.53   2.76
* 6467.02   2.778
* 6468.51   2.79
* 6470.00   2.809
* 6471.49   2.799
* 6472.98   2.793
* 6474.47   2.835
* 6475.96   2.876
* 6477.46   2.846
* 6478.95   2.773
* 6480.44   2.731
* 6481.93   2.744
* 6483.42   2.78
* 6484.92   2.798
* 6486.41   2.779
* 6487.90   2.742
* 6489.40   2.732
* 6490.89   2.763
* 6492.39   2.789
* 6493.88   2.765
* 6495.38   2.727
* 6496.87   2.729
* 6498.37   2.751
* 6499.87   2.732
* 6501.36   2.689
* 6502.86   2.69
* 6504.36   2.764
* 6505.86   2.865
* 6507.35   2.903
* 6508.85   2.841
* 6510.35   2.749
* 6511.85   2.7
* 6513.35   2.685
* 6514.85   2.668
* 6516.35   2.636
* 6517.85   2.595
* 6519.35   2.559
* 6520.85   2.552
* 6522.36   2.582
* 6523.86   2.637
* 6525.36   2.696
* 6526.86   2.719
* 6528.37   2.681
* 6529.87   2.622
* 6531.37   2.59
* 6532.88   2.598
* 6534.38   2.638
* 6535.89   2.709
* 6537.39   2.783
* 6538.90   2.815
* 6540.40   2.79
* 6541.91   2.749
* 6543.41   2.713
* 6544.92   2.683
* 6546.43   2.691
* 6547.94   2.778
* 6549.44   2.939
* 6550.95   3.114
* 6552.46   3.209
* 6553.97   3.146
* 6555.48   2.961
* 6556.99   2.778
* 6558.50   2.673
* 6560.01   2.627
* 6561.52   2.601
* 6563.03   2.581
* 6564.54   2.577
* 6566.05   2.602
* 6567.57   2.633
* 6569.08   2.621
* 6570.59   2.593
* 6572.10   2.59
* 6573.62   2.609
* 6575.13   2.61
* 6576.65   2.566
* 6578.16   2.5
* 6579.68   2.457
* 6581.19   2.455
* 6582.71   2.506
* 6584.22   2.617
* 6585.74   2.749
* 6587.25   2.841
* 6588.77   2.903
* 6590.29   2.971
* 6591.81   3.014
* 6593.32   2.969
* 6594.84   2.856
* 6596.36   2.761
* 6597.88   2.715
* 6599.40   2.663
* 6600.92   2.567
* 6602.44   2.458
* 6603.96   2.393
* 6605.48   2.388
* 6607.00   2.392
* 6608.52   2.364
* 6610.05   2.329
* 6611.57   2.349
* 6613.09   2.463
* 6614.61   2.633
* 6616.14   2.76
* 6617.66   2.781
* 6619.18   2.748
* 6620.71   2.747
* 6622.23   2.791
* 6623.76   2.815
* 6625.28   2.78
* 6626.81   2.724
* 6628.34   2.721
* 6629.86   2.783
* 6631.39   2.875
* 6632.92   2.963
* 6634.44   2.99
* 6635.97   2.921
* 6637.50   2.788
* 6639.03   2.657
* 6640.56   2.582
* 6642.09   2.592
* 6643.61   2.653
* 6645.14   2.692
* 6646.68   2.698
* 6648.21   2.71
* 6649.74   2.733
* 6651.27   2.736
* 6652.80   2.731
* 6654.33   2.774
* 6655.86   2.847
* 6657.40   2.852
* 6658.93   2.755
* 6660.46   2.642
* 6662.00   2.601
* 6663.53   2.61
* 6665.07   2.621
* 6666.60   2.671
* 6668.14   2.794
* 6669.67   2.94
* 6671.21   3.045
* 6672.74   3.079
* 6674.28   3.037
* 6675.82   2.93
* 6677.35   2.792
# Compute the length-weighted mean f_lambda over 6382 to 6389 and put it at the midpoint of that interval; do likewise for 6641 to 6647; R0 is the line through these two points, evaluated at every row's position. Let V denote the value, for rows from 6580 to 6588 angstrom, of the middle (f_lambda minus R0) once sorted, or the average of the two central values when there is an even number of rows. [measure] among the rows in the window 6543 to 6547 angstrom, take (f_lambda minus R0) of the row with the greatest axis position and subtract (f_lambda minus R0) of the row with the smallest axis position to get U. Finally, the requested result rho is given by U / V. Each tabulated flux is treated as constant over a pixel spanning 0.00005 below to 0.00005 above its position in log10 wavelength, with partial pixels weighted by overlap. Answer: -1.9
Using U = -0.02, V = 0.01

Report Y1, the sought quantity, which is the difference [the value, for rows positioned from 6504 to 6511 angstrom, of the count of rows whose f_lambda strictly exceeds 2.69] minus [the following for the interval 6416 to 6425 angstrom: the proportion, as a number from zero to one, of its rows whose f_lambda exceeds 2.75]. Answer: 5.0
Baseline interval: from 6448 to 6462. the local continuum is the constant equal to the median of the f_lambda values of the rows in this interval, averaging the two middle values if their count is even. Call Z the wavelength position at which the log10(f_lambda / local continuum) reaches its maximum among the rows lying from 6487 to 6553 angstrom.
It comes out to 6552.46 angstrom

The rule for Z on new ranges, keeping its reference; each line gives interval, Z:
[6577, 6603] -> 6591.81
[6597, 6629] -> 6623.76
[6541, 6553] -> 6552.46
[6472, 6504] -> 6475.96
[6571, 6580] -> 6575.13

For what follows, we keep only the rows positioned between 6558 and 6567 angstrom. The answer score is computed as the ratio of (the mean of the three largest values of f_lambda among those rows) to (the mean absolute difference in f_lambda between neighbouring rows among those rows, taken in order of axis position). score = 109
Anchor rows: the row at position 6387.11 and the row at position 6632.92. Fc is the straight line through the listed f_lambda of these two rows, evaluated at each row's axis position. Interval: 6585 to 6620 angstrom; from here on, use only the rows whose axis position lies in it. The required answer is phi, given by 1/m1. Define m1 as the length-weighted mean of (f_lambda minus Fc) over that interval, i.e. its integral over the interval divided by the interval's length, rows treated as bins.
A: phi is -4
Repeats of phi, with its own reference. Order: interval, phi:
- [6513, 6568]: -16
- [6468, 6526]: 23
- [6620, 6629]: -5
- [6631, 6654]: -4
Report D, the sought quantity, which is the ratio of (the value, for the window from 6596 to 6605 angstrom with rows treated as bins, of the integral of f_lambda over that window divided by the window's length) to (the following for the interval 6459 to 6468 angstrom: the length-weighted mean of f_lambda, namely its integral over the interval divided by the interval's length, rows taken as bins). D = 0.99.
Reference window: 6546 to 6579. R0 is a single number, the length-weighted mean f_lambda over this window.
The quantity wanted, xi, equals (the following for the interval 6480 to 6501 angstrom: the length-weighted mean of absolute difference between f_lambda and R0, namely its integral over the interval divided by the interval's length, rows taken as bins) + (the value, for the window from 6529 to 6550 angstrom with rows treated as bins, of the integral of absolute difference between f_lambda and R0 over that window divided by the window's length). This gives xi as 0.10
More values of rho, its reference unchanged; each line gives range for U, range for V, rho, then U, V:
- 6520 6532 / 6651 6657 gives 0.3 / 0.03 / 0.10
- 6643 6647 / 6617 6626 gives 0.3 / 0.04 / 0.15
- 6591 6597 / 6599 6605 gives 2.4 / -0.26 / -0.11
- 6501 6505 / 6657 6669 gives -7.1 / 0.07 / -0.01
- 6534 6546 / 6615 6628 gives 0.3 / 0.04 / 0.14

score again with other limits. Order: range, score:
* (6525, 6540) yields 66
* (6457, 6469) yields 45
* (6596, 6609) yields 54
